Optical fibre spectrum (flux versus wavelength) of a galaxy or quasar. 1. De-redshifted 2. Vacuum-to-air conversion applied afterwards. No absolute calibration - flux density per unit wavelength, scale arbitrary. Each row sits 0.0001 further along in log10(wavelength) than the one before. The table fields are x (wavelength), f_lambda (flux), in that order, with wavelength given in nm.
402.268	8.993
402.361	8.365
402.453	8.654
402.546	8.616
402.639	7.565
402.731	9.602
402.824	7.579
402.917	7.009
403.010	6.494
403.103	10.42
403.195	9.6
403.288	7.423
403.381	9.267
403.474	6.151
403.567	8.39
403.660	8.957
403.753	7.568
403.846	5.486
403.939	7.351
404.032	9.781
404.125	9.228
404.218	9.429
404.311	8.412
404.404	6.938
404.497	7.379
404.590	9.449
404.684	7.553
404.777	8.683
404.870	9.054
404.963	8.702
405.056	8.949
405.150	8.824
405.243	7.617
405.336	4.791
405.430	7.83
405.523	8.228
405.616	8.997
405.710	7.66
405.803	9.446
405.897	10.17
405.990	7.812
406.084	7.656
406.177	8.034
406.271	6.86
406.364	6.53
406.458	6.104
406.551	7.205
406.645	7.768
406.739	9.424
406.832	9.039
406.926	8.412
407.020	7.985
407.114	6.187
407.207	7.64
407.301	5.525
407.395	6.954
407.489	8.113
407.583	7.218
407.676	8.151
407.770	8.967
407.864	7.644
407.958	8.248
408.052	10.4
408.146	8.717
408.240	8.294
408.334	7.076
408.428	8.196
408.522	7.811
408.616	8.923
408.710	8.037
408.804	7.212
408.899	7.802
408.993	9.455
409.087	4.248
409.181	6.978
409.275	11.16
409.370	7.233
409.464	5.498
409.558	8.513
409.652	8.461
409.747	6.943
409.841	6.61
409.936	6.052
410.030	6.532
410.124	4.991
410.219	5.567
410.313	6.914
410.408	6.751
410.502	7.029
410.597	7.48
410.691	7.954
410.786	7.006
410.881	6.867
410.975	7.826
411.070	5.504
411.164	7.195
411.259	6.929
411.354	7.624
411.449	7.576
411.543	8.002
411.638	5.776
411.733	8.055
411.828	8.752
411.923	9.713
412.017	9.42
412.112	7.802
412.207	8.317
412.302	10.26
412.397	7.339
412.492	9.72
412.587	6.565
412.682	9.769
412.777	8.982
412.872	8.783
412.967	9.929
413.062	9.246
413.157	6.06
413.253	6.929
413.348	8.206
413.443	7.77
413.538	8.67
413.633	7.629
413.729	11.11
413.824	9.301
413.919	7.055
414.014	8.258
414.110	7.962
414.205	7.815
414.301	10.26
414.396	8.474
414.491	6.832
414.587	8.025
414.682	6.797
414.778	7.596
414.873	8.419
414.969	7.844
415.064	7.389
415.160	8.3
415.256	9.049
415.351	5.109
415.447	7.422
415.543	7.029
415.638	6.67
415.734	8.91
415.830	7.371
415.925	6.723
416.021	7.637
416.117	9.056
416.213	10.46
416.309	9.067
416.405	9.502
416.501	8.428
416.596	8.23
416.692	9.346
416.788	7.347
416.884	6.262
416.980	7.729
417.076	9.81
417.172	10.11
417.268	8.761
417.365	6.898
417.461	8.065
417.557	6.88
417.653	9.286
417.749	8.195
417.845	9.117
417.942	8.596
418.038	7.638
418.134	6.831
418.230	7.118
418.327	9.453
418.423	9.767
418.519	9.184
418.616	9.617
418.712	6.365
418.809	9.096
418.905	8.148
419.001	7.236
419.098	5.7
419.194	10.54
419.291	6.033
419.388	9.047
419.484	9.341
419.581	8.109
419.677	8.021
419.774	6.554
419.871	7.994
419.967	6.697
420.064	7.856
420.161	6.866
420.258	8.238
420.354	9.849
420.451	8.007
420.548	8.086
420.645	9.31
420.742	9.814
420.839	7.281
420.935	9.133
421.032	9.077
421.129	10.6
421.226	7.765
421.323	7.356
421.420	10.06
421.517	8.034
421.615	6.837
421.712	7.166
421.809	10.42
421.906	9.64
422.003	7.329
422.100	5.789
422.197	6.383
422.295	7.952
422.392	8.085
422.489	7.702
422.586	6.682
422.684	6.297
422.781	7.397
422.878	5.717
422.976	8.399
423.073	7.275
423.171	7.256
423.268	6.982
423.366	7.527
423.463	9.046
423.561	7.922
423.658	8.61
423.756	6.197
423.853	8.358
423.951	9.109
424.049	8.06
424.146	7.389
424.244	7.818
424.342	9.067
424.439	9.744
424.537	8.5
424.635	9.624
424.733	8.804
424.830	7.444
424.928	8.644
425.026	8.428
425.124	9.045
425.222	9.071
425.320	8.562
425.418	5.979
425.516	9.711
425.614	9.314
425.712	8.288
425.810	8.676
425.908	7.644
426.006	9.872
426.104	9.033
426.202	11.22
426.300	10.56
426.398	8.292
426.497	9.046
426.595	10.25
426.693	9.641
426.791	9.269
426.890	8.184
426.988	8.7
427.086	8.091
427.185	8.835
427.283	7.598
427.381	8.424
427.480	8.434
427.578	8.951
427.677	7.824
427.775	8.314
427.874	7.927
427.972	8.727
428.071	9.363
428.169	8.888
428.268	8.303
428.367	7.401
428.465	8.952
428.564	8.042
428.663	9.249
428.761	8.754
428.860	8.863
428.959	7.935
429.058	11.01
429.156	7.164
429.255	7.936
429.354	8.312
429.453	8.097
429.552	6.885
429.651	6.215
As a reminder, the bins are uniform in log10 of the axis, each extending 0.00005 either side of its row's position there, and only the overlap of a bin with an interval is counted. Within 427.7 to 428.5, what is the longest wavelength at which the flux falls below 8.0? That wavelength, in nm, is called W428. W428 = 428.367 nm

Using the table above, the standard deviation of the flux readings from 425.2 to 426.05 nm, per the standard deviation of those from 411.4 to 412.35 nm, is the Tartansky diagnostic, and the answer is 0.94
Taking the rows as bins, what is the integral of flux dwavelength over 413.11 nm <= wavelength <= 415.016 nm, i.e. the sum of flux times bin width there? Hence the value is 15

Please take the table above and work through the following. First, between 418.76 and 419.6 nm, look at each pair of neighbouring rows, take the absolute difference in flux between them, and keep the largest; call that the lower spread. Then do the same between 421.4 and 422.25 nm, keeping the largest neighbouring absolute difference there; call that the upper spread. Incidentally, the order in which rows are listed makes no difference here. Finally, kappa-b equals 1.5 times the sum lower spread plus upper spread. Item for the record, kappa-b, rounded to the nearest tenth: 12.1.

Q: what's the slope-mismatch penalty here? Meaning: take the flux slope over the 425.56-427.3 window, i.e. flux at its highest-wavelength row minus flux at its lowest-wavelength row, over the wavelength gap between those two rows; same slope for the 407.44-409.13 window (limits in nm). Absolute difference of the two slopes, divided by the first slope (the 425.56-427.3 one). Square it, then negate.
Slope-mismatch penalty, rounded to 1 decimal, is -1.8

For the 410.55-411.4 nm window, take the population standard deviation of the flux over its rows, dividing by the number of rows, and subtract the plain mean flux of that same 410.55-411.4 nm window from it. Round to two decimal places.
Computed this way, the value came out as -6.46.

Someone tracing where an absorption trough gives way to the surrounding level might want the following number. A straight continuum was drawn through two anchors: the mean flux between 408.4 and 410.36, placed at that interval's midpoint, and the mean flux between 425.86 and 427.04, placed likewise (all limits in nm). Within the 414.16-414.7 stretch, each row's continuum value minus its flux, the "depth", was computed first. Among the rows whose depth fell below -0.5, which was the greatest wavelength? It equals 414.396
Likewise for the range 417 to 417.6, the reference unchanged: 417.268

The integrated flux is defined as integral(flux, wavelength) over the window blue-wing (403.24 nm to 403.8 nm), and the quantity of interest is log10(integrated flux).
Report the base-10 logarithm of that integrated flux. 0.65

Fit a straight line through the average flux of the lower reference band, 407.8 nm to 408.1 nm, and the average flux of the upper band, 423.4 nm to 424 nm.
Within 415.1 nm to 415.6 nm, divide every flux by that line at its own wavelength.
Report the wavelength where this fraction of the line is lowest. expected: 415.351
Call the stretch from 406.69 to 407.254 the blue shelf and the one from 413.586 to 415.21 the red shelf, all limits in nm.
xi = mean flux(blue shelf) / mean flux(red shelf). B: 0.99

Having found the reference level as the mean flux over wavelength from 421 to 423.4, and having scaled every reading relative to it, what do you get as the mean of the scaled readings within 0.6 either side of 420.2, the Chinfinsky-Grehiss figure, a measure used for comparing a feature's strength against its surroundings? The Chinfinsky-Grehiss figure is 1.05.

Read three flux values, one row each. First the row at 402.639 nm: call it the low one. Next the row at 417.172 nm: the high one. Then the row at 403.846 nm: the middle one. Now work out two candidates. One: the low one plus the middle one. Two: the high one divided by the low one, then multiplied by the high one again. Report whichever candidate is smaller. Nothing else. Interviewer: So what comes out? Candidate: 13.1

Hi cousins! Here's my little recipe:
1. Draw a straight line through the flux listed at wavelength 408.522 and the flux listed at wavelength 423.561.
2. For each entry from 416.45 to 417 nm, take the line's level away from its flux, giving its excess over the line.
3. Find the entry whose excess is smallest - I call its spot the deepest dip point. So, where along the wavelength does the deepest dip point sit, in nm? 416.884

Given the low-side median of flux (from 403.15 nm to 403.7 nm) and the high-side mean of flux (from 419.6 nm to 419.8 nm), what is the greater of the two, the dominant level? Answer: 8.67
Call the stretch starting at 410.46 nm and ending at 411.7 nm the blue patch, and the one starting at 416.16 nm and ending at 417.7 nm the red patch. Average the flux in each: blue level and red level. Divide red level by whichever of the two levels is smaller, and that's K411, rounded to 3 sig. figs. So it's 1.19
